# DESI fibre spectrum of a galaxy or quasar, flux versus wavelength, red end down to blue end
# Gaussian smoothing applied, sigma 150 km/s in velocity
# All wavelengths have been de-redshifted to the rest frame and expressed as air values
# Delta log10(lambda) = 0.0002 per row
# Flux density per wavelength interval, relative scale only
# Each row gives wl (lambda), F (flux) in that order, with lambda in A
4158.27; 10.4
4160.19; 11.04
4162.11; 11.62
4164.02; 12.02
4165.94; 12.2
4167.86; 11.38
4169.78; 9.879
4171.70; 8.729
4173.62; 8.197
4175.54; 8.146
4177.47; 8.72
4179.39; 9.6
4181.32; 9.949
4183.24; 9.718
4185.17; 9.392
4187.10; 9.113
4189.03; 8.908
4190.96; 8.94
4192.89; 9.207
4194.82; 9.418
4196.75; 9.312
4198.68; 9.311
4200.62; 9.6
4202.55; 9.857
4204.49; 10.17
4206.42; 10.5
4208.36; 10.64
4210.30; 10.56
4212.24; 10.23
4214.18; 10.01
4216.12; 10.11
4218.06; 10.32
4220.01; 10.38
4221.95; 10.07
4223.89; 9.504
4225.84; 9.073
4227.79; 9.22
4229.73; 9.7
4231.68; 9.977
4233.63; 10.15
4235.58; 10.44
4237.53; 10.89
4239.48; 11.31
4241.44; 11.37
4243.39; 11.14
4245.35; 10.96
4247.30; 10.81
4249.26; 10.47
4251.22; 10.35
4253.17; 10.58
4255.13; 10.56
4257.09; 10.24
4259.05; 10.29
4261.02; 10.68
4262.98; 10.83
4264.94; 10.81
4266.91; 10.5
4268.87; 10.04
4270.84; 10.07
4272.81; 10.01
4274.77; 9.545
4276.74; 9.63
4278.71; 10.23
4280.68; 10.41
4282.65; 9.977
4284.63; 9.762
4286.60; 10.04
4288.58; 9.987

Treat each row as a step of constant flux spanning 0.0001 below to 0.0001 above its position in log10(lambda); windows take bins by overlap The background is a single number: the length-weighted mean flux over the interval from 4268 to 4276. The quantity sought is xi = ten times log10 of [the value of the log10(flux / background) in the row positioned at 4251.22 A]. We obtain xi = -17.2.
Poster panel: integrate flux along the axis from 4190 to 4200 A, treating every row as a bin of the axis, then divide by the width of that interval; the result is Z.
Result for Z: 9.25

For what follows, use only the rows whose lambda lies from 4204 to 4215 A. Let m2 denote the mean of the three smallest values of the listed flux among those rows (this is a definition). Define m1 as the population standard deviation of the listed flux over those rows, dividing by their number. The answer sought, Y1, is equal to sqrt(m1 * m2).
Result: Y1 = 1.5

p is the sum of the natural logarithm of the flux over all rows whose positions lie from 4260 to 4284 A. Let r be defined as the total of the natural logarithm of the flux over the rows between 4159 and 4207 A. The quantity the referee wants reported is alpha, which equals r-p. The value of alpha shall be 29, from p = 28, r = 57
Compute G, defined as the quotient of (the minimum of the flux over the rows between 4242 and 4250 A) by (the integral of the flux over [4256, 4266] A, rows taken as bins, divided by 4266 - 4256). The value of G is 0.99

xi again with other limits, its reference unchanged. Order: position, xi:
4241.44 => -12.2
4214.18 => -23.5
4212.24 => -18.6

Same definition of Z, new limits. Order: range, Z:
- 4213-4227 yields 9.92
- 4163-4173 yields 10.76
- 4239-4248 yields 11.11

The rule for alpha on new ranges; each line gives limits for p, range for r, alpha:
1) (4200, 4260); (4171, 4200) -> -39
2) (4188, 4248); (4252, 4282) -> -37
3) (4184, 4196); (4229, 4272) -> 39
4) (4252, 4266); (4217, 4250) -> 23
